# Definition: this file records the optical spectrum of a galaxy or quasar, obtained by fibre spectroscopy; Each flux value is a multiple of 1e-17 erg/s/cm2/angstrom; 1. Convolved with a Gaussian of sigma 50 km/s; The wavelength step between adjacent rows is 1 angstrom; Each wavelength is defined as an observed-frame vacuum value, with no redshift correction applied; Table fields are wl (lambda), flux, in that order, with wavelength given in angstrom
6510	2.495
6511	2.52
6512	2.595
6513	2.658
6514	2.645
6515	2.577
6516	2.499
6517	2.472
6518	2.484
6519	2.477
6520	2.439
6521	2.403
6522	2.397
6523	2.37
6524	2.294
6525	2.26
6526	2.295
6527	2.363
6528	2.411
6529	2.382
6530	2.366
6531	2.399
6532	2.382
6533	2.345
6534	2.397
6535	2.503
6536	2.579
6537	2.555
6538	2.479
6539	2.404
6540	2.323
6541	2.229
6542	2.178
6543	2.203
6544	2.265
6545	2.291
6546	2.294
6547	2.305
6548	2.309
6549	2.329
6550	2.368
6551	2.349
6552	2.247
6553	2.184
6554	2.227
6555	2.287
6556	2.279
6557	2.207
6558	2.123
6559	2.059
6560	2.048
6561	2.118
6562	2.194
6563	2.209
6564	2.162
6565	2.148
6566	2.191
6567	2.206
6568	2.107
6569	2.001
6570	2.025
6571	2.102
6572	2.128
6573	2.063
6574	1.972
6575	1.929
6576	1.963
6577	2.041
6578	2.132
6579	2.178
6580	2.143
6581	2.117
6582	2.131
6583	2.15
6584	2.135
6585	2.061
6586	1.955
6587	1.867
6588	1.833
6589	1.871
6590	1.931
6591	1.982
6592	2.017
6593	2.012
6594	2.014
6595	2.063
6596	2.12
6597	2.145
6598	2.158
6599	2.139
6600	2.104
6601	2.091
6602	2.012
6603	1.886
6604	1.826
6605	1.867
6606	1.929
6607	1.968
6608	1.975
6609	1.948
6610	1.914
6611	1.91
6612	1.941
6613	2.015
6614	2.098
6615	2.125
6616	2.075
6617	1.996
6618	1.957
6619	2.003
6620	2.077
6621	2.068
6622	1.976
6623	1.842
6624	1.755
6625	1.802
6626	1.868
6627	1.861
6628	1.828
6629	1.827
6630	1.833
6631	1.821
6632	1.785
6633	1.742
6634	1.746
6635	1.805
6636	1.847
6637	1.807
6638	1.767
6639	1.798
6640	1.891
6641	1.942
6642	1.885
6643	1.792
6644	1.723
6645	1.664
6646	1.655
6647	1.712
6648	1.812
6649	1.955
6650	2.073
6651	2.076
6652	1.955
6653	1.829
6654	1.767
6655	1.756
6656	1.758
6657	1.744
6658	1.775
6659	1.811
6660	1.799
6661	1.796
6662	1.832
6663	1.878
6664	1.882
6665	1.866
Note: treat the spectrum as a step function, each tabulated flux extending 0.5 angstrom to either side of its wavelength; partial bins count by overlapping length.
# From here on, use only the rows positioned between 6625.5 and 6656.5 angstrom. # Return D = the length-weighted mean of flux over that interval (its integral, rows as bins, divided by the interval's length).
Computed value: 1.83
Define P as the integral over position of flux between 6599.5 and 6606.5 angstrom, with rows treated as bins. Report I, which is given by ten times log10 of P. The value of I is 11.4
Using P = 13.7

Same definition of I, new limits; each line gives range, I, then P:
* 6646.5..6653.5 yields 11.3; 13.4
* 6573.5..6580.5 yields 11.6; 14.4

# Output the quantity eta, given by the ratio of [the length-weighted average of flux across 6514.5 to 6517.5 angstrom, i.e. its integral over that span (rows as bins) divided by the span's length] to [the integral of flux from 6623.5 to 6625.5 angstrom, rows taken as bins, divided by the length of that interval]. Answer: 1.41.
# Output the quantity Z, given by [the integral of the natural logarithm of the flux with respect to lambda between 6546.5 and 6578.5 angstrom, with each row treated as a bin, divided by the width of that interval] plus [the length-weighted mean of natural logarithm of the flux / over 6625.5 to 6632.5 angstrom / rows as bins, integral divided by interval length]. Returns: 1.37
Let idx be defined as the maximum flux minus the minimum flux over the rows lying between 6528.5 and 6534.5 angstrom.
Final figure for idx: 0.05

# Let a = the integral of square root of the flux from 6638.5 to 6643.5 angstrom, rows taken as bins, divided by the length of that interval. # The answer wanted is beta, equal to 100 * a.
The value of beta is 136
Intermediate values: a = 1.36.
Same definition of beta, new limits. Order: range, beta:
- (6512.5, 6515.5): 162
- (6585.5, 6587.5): 138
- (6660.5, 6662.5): 135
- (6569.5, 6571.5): 144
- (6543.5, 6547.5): 151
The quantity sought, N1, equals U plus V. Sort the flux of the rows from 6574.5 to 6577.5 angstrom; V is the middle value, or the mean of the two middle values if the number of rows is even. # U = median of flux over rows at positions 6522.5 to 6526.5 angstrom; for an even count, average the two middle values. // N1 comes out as 4.26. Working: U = 2.3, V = 1.96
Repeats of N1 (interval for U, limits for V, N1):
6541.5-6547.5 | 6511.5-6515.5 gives 4.90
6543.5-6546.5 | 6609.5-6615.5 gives 4.27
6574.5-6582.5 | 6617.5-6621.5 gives 4.16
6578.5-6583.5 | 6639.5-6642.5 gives 4.03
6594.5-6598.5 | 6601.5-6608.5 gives 4.06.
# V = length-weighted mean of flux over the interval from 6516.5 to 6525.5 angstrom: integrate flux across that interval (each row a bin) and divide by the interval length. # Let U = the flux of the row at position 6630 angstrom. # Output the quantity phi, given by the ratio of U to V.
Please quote 0.8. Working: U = 1.833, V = 2.4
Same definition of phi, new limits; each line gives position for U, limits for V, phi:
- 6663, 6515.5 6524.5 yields 0.8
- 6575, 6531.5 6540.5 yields 0.8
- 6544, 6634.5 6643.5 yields 1.2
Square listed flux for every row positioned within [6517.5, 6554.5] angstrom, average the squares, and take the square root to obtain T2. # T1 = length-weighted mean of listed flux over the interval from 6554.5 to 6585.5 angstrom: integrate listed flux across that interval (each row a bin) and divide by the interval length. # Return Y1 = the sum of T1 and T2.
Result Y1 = 4.47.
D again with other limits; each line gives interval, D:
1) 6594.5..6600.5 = 2.12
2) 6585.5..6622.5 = 2.00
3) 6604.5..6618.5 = 1.98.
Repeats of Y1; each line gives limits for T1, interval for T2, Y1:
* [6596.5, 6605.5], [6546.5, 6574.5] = 4.20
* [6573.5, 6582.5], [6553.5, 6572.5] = 4.22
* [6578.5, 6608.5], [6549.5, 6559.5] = 4.26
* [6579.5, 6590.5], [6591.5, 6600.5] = 4.10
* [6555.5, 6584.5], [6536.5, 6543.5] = 4.46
